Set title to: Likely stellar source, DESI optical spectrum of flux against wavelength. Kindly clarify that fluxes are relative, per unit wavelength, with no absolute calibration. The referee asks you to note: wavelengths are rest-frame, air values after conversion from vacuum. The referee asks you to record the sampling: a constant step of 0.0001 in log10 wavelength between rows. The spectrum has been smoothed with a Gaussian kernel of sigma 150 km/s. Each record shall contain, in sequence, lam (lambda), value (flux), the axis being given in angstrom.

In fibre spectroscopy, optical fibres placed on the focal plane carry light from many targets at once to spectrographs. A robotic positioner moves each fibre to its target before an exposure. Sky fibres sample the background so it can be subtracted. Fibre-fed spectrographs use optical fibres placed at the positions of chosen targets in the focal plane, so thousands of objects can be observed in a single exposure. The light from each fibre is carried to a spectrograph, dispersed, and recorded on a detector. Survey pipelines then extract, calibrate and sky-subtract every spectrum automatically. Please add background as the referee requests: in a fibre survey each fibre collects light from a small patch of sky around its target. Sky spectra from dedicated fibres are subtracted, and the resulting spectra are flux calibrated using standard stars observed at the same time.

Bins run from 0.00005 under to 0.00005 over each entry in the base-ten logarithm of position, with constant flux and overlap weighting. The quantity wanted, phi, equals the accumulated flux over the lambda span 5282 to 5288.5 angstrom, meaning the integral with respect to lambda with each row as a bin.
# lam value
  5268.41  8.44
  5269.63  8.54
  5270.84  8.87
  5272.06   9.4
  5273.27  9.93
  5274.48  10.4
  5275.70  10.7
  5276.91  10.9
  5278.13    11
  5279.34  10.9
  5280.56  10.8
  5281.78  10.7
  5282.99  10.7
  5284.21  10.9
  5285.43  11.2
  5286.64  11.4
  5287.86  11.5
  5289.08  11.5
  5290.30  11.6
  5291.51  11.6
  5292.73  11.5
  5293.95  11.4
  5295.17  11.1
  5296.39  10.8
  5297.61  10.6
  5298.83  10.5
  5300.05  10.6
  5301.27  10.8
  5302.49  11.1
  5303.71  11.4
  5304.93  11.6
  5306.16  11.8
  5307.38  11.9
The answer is 72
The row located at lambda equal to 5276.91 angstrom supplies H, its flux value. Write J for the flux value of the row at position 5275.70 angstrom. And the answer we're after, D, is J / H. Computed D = 0.98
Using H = 10.9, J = 10.7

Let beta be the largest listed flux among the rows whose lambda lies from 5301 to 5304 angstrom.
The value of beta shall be 11.4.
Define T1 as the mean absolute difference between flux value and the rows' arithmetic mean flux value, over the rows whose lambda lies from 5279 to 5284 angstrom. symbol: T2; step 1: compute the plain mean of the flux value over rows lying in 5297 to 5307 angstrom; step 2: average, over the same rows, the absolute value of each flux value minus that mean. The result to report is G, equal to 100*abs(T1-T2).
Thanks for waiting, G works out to 35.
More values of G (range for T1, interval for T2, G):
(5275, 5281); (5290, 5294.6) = 1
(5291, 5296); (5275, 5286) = 2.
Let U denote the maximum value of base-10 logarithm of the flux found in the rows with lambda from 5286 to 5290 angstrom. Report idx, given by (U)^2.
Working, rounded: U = 1.06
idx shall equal 1.13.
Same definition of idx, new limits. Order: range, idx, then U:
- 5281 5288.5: 1.13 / 1.06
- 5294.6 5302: 1.09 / 1.05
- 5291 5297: 1.13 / 1.06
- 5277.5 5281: 1.08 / 1.04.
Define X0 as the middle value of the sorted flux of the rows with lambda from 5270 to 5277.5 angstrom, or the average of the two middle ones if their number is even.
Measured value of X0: 10.2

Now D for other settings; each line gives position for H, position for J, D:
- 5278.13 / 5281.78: 0.97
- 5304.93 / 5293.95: 0.98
